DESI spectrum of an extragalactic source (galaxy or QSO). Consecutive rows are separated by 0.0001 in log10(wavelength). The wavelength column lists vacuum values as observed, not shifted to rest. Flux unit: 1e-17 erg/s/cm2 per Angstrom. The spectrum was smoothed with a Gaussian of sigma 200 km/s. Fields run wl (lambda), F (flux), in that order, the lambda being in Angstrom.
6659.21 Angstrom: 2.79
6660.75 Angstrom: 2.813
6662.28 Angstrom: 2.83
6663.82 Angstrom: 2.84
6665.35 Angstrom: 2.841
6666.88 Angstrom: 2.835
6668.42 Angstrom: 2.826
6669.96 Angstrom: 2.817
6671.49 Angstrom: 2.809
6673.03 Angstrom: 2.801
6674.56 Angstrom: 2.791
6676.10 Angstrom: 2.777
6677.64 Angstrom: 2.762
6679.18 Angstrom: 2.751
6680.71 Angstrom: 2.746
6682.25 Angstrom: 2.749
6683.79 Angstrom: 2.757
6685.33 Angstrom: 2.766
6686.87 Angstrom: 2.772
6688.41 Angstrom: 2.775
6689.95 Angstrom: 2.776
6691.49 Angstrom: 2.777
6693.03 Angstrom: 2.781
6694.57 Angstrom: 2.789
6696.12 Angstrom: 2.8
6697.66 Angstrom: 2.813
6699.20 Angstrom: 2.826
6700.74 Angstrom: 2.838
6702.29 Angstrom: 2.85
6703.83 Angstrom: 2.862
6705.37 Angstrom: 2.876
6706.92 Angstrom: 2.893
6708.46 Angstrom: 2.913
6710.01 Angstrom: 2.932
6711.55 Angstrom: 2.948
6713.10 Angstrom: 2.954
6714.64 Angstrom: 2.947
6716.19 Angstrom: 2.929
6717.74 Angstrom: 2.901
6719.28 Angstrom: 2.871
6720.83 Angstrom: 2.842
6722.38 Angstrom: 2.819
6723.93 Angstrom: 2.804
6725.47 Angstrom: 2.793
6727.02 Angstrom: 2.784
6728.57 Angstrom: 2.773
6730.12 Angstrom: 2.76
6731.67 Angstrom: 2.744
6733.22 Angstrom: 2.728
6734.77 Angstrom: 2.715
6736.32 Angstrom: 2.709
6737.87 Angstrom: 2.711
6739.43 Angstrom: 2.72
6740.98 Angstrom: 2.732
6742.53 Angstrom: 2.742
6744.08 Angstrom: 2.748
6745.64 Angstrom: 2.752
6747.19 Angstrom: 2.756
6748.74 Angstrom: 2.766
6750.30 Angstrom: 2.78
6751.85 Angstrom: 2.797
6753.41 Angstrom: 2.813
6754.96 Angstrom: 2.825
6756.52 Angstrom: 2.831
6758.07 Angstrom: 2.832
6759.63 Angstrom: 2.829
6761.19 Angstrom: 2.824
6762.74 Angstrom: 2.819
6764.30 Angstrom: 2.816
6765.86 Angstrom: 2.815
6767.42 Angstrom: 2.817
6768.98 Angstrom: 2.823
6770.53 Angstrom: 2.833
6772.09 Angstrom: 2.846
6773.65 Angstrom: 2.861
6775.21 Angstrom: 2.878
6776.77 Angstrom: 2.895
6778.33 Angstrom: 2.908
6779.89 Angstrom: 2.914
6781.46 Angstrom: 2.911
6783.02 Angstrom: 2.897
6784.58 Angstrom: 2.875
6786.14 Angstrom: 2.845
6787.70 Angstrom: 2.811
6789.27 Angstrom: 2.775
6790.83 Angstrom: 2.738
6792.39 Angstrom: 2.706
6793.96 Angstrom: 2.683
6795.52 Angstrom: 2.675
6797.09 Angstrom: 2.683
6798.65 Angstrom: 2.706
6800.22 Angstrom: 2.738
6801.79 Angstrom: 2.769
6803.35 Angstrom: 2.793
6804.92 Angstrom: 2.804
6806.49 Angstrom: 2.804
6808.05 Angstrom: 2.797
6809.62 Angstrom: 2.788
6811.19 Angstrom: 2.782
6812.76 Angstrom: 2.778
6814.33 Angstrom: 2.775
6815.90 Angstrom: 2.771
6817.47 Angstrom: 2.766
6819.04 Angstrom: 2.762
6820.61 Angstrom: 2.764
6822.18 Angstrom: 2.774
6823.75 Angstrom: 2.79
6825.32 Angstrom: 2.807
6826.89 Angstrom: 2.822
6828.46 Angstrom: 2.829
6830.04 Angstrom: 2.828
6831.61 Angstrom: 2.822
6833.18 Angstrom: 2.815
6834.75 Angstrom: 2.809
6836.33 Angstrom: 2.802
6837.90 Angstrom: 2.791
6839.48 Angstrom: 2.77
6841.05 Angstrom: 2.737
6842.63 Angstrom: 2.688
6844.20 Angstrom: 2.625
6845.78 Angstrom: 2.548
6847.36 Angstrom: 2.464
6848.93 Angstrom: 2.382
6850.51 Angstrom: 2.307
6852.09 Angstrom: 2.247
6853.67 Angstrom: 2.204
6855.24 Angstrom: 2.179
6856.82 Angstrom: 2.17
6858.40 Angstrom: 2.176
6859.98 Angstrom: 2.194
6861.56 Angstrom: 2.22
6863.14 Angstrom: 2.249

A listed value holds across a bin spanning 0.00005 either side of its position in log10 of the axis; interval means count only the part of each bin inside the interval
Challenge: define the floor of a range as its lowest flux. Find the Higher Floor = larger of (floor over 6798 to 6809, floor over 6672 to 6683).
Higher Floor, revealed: 2.75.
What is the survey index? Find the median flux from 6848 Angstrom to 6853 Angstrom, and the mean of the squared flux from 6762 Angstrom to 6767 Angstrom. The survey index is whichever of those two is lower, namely 2.31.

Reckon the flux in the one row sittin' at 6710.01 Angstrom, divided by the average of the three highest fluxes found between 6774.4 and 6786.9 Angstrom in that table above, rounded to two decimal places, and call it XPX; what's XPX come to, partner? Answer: 1.01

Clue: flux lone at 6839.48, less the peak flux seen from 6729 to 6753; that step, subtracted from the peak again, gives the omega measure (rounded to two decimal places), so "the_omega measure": 2.82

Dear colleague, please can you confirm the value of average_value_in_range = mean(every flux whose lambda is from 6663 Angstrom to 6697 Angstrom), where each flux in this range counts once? 2.79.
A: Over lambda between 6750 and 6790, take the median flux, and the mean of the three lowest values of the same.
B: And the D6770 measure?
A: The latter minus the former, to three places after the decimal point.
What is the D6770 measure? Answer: -0.046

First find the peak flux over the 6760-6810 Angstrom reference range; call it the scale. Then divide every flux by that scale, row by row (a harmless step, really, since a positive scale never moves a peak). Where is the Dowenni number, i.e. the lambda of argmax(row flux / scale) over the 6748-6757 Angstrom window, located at 6756.52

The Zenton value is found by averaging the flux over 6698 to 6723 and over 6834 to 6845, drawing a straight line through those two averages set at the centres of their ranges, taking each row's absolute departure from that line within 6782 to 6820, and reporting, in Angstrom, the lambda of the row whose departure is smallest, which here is 6815.90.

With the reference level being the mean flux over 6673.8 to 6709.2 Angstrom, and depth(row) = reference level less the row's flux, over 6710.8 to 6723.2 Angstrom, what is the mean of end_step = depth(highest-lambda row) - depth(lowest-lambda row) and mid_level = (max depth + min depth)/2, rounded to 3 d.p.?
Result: 0.022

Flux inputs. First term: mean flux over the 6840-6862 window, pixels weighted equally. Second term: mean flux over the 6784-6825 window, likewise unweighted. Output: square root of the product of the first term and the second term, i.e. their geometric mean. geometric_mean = 2.56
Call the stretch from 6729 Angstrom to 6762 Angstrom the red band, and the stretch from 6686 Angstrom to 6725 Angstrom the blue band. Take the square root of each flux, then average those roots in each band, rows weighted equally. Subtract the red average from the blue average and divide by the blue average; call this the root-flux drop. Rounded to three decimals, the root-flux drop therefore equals 0.015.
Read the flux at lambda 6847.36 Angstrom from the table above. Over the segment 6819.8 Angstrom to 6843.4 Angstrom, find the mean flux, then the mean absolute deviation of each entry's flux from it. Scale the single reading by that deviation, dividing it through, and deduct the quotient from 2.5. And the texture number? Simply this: -83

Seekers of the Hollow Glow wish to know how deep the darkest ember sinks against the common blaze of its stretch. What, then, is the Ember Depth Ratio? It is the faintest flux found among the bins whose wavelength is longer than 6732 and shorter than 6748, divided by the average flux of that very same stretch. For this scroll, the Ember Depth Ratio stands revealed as 0.99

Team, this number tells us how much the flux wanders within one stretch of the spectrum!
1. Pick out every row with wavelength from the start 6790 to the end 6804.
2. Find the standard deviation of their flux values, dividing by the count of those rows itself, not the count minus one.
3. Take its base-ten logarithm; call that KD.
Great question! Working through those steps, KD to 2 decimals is -1.41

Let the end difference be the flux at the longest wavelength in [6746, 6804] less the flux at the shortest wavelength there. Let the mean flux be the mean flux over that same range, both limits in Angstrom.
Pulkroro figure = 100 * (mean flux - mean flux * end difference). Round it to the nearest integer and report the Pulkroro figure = 270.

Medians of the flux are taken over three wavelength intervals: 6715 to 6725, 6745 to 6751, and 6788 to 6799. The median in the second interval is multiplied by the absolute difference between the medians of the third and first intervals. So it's 0.42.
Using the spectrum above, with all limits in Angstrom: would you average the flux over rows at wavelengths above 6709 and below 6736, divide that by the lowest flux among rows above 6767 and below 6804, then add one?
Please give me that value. 2.06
